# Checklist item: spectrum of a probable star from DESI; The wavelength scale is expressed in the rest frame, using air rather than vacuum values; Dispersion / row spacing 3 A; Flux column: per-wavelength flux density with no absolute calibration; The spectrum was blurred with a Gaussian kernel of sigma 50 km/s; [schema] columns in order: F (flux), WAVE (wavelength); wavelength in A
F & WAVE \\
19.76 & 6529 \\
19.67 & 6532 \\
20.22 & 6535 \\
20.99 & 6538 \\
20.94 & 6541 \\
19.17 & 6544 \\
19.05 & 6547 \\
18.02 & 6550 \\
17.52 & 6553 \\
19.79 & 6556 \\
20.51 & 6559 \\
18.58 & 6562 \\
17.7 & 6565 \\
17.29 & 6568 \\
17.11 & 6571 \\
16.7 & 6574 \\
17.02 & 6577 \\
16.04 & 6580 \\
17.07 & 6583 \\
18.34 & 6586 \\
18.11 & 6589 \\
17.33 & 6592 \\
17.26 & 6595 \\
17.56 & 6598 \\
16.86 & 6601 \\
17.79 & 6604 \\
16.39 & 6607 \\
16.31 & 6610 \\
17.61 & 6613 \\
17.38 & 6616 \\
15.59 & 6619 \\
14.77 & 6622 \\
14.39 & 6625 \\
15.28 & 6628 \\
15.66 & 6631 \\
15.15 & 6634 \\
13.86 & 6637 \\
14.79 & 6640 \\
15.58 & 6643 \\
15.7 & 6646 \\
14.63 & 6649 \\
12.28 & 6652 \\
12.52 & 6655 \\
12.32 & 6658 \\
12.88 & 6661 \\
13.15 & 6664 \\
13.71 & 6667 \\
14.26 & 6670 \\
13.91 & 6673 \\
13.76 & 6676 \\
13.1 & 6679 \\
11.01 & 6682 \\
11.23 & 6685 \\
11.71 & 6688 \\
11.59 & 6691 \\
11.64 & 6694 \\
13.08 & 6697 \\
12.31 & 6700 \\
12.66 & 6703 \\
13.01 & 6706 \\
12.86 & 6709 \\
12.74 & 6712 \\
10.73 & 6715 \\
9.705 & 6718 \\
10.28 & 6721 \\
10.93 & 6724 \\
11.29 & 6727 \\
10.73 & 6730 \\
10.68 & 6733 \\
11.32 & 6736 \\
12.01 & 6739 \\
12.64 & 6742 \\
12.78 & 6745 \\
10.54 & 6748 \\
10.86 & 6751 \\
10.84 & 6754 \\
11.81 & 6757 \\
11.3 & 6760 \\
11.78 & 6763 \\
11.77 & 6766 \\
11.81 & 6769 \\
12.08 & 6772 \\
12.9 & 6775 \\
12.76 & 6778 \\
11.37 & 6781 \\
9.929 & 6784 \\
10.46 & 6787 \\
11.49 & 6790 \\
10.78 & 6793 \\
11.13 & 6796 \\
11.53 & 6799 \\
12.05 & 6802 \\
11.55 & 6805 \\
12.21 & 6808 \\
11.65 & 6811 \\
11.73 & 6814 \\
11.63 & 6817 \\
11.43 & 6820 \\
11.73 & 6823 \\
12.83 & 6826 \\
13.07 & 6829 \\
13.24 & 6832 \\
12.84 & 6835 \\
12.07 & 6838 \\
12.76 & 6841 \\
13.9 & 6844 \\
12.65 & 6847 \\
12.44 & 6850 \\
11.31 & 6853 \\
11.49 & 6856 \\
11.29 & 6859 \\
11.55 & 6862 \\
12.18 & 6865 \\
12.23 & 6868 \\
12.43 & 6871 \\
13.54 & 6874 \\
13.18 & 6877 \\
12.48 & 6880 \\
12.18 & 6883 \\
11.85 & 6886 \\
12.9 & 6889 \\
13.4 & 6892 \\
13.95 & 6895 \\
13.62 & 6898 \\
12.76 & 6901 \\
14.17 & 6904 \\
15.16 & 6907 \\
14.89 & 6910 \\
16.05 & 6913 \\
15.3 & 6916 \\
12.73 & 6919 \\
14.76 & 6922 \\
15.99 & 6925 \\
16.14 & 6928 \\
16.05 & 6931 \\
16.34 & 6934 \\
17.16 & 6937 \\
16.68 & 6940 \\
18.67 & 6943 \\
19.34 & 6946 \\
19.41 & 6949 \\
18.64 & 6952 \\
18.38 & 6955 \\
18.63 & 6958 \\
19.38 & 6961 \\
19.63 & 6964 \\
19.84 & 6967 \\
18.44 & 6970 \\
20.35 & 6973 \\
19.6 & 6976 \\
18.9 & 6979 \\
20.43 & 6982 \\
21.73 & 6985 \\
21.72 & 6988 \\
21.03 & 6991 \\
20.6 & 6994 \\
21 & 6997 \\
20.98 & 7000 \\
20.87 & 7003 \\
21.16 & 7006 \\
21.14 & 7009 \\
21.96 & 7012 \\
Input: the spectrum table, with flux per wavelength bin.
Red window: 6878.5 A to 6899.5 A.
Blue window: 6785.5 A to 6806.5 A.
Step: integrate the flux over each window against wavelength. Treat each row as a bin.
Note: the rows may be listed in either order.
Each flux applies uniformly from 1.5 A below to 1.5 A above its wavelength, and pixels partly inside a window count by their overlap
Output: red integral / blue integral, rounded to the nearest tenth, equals 1.1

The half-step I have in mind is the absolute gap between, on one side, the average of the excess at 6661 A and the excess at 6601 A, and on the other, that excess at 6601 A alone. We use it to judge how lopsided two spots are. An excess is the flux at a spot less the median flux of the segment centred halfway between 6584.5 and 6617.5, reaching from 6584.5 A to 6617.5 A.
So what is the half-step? 2.0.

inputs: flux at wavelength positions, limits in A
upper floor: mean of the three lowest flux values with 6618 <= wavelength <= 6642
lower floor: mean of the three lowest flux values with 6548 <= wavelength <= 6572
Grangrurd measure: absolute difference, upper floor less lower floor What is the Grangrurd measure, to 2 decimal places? 2.97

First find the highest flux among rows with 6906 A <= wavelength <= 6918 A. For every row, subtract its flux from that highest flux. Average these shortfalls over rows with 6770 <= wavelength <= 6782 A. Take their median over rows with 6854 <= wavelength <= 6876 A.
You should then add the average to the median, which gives 8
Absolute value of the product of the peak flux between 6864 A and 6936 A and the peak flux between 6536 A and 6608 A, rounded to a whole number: 343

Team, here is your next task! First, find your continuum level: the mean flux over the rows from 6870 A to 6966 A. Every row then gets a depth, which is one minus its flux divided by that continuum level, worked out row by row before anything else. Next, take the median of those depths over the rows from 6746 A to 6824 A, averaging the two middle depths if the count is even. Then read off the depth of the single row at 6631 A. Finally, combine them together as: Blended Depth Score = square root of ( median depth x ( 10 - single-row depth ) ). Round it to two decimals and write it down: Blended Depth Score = 1.59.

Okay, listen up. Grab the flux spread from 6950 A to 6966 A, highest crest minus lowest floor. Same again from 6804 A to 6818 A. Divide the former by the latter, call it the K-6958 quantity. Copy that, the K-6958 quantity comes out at 1.9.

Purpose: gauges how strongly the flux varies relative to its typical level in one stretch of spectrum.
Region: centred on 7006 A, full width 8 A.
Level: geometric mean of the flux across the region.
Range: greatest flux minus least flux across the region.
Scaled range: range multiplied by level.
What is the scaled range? 6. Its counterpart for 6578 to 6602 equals 40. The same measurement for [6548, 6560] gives 57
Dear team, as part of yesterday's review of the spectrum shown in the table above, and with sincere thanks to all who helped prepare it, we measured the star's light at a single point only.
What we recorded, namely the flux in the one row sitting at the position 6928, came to 16.14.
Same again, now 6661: 12.88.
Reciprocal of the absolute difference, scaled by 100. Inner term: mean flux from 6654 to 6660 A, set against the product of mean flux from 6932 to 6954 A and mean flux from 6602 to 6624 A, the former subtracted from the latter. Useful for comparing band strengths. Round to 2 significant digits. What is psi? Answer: 0.35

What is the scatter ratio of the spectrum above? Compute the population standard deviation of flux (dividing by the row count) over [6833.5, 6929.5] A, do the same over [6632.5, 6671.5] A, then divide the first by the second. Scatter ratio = 1.2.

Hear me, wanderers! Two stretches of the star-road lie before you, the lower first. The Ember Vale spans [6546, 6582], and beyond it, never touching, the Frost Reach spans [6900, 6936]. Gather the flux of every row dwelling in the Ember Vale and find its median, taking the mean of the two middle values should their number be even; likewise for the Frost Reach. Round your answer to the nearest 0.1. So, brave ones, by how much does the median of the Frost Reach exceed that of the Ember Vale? -2.4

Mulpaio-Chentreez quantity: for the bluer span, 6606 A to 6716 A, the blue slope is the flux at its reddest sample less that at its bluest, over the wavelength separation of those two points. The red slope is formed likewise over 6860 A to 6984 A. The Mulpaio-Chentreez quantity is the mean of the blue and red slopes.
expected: 0.011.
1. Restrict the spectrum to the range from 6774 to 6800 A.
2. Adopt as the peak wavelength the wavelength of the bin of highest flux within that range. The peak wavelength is 6775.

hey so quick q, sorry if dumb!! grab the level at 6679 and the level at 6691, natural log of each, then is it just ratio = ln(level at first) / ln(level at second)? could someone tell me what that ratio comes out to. 1.05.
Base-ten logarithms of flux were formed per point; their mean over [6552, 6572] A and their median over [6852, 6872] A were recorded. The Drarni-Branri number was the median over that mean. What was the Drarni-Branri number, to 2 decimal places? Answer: 0.84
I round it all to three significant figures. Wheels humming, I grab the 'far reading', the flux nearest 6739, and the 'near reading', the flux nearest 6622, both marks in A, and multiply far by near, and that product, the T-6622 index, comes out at 177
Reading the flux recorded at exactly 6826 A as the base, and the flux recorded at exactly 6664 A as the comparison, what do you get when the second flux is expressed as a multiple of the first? 1.02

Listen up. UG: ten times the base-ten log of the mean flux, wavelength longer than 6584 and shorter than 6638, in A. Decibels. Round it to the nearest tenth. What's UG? 12.2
